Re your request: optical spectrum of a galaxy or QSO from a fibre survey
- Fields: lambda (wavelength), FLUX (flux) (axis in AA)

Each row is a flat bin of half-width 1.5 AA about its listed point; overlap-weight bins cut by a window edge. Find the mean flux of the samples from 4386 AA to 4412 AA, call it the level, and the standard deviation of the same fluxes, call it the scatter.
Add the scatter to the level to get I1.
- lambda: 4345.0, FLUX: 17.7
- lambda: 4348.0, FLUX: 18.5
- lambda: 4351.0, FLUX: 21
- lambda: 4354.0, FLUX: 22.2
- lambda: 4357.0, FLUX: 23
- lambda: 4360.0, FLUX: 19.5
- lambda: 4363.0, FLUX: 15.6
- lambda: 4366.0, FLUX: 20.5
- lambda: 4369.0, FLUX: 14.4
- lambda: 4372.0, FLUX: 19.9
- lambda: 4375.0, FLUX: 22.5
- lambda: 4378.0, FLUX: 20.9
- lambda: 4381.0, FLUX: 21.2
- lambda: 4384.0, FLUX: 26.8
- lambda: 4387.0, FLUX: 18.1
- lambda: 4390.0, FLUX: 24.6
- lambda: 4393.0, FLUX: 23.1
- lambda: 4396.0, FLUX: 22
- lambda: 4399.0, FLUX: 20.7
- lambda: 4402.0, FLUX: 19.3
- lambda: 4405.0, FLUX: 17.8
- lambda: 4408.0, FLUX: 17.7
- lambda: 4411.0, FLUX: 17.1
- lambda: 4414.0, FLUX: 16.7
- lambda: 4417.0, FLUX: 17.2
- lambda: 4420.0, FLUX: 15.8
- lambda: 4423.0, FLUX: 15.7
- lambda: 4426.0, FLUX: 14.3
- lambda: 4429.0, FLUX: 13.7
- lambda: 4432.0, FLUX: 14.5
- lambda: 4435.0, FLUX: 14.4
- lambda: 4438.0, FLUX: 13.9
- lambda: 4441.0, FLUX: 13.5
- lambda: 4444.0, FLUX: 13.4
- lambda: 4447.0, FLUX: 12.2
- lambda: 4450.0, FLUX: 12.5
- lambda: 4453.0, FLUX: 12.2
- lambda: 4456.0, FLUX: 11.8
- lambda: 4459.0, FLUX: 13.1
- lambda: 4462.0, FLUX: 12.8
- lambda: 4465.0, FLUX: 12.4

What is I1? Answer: 23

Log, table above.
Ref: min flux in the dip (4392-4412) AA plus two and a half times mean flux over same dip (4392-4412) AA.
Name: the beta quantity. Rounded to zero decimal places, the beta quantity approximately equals 66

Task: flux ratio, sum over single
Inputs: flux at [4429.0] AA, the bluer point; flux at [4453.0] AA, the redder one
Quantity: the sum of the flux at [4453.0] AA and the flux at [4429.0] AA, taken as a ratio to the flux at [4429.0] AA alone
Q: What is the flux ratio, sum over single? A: 1.89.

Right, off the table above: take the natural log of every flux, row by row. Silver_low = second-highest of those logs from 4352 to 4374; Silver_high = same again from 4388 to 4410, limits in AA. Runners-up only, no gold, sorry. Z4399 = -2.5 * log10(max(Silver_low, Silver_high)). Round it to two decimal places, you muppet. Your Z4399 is -1.24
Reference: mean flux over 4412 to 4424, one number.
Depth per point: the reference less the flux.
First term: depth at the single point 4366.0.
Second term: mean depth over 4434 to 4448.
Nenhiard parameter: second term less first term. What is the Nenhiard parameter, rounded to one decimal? 7.0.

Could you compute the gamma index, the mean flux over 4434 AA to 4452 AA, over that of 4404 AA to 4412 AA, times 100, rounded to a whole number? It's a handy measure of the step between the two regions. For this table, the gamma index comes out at 76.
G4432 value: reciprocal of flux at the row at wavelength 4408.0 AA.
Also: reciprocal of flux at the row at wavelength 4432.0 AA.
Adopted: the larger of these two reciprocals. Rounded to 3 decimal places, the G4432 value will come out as 0.069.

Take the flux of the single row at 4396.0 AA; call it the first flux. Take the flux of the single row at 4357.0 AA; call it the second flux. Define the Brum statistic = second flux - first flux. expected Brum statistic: 1.0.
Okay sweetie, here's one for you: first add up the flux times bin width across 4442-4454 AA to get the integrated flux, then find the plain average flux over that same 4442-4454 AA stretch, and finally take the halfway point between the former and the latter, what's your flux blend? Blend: 82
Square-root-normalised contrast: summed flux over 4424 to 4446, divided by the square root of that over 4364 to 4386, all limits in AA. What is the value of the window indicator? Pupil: 8.1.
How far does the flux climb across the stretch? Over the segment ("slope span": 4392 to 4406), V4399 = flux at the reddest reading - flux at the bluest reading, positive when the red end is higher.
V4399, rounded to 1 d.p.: -5.3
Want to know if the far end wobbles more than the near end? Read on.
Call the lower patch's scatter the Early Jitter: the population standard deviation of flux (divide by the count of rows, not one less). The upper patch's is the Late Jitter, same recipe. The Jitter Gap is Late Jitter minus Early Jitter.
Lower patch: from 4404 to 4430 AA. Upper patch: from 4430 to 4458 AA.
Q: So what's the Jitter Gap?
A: -0.43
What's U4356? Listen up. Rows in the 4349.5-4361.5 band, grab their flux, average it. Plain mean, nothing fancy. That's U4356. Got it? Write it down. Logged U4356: 21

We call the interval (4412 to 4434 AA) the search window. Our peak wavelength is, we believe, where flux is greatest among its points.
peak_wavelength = 4417.0 AA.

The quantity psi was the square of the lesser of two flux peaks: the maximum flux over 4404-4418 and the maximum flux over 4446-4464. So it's 172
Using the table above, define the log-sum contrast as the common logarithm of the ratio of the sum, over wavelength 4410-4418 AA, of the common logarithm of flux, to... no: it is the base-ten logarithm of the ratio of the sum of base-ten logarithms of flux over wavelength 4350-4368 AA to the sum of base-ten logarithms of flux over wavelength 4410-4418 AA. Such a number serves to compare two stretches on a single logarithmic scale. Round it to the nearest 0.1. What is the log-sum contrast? 0.3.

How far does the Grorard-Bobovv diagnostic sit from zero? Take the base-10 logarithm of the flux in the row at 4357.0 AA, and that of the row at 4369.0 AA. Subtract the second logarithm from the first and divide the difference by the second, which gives 0.18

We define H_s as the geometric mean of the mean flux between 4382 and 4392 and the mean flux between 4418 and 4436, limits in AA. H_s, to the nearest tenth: 18.5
